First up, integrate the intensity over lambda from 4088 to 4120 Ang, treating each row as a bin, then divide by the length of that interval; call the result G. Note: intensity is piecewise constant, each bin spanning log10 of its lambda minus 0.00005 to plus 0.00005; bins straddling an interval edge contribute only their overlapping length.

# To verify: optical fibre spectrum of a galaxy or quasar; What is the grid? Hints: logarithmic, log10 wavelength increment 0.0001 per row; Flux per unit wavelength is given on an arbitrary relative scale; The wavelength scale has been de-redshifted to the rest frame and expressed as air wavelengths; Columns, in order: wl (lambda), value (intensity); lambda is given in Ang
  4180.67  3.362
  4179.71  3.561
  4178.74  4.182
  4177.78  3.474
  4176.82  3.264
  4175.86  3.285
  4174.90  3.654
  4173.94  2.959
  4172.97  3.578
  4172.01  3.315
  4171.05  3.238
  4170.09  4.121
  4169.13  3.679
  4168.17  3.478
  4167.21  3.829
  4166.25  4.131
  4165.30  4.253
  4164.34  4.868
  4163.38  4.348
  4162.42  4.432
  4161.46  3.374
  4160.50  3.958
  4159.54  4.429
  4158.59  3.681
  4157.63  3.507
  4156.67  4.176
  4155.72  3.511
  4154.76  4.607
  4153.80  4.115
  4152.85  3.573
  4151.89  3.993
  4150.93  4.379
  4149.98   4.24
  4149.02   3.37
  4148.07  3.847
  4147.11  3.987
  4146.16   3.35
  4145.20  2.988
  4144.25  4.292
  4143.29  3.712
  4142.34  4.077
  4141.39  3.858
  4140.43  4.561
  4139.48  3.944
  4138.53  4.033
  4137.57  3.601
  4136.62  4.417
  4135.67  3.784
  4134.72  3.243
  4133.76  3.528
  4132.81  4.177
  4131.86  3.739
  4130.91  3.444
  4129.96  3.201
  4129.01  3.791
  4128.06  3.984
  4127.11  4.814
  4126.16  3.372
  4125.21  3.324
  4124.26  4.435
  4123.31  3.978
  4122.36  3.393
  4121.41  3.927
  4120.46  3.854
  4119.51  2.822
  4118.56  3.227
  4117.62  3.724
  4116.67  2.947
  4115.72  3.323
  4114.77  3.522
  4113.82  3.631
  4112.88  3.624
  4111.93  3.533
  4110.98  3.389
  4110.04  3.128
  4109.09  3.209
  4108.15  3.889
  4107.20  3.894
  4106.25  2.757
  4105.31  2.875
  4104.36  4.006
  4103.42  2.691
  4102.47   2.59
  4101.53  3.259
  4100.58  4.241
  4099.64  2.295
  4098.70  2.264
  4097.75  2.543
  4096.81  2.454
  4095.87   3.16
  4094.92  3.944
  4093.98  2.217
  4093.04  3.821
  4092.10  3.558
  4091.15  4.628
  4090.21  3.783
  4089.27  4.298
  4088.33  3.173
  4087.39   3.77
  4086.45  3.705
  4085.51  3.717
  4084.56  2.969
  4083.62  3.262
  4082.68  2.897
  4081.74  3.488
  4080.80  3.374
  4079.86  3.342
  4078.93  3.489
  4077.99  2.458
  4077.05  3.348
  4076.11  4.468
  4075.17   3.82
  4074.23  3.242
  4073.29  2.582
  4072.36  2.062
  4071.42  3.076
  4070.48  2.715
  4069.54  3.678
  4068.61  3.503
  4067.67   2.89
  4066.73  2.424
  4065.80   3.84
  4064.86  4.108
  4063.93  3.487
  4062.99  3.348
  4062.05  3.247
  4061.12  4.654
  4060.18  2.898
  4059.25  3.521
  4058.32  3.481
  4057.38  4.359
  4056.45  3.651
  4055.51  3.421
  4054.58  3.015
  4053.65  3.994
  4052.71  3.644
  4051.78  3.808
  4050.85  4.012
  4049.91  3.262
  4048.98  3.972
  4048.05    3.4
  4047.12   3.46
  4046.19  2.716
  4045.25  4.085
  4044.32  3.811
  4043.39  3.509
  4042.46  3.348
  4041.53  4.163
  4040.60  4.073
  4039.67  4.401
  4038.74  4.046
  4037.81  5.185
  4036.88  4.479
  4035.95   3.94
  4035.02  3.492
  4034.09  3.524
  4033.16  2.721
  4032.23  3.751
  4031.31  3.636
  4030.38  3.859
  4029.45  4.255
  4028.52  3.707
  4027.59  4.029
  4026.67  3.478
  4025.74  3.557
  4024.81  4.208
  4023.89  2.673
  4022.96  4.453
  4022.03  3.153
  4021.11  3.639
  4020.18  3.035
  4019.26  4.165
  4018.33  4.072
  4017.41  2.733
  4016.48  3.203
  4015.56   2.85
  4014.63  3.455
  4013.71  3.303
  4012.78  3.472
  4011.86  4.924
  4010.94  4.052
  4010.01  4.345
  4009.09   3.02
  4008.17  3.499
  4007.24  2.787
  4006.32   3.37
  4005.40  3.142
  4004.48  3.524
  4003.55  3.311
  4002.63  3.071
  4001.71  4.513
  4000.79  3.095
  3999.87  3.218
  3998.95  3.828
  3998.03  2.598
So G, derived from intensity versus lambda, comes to 3.3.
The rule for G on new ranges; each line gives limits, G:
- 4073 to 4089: 3.4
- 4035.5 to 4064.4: 3.8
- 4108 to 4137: 3.6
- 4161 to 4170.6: 4.1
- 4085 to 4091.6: 3.9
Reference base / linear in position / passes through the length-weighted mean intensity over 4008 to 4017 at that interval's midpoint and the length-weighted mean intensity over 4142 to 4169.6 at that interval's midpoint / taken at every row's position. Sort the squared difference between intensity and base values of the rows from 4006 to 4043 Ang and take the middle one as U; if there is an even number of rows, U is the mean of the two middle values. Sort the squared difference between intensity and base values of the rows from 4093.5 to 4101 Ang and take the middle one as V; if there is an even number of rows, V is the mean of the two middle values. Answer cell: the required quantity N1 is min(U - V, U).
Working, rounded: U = 0.19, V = 1.71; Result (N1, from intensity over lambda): -1.52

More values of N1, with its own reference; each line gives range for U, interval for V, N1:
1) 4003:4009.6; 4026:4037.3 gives 0.04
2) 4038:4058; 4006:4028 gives -0.12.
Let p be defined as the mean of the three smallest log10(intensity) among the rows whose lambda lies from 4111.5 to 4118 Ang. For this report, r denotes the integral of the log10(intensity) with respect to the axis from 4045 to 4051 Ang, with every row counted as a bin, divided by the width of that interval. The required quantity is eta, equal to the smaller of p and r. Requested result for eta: 0.513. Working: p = 0.513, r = 0.54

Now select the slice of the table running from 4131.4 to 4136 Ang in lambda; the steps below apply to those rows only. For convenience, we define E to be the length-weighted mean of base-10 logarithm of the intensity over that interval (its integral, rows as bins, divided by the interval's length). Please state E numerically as 0.565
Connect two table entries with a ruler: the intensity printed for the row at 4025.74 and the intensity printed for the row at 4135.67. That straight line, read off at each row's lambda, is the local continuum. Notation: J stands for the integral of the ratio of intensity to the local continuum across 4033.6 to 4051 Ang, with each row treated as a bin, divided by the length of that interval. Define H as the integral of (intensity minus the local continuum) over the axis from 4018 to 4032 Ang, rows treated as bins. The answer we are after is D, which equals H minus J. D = 1.3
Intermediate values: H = 2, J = 1.07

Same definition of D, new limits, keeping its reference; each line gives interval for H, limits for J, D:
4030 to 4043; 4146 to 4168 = 3.1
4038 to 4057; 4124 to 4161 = 1.1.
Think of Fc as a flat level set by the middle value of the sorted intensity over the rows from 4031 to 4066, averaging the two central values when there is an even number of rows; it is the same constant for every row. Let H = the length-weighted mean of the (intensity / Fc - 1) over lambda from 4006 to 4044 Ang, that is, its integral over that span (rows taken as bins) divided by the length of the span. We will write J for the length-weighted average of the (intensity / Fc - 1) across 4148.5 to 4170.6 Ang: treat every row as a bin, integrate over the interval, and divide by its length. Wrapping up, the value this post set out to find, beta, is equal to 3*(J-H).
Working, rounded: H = 0.01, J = 0.10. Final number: 0.2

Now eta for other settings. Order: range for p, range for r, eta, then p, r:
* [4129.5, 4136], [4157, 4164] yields 0.518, 0.518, 0.60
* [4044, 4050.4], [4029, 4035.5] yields 0.493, 0.493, 0.55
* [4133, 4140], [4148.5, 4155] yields 0.538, 0.538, 0.60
